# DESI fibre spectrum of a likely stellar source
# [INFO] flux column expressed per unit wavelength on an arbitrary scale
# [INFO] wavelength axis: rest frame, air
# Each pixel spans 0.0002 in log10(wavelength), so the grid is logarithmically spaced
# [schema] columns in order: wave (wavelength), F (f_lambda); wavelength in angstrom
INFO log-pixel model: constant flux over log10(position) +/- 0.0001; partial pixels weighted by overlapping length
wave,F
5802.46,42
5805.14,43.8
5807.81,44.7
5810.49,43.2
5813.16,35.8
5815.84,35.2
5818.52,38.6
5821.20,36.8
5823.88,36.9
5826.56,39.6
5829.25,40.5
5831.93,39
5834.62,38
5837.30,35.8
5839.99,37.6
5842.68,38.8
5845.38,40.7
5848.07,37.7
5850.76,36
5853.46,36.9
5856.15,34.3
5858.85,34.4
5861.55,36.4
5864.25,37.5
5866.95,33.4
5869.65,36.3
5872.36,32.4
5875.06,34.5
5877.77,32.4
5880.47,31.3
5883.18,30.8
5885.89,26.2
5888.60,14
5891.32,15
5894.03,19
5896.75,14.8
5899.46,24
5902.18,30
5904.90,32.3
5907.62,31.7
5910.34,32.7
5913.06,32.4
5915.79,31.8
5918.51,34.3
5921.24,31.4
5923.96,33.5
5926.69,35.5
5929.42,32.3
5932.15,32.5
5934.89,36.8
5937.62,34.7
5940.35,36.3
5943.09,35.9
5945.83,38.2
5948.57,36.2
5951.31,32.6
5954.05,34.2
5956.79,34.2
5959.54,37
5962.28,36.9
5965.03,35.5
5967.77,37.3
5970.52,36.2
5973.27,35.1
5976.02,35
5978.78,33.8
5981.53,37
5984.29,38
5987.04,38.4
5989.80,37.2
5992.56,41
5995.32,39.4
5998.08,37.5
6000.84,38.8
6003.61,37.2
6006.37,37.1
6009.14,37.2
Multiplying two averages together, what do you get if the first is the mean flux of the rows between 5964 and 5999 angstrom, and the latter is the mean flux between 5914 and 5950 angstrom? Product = 1280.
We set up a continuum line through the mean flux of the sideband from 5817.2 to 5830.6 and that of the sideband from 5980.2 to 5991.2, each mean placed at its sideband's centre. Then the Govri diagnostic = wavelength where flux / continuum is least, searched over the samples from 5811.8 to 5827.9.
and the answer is 5815.84 angstrom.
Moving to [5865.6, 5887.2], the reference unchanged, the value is 5885.89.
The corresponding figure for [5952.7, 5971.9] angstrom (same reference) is 5954.05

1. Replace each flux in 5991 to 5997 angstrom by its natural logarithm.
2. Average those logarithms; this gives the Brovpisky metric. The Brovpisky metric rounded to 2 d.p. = 3.69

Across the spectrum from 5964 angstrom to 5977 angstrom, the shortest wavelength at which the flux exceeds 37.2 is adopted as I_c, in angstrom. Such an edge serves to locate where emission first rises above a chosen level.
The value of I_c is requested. 5967.77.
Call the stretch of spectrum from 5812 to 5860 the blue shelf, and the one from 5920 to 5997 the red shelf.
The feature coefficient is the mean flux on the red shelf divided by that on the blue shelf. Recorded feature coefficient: 0.96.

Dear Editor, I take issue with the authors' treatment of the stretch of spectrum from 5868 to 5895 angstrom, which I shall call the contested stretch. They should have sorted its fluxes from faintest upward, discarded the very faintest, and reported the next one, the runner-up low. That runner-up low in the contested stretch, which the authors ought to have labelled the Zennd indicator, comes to 15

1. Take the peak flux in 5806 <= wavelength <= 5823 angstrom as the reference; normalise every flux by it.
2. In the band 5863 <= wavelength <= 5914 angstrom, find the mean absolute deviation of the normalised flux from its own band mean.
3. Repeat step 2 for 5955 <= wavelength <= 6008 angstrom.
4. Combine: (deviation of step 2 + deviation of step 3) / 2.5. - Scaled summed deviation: 0.066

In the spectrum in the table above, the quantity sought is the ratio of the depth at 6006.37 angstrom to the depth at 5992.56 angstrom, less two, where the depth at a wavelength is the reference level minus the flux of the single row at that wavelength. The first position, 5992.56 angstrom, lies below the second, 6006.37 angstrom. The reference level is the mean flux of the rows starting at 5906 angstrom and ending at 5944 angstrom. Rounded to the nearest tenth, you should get -1.5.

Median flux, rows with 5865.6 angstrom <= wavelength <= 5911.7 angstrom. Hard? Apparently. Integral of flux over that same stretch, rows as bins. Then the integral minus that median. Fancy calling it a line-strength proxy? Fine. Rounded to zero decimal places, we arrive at 1245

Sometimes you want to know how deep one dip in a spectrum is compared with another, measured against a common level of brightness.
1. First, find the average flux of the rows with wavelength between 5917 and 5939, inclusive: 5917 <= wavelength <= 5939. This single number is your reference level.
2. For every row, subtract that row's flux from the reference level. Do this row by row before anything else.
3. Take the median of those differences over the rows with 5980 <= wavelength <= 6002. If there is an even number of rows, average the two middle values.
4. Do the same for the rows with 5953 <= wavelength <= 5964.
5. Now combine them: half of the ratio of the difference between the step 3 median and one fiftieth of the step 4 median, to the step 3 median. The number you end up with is 0.496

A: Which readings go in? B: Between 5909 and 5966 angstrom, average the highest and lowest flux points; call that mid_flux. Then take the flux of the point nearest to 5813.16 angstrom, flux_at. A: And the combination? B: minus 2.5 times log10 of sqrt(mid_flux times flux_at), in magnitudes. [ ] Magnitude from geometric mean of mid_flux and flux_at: -3.87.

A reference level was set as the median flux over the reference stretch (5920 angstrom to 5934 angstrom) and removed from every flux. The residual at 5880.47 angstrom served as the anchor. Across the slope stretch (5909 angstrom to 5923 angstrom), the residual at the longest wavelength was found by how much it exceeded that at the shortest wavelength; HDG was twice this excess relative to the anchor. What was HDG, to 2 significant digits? 2.2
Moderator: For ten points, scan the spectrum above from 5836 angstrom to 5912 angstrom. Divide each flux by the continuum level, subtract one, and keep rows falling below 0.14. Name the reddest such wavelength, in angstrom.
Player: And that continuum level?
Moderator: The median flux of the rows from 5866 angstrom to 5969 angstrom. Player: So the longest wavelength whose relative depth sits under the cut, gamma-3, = 5910.34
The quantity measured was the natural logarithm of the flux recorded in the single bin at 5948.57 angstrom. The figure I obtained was 3.59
